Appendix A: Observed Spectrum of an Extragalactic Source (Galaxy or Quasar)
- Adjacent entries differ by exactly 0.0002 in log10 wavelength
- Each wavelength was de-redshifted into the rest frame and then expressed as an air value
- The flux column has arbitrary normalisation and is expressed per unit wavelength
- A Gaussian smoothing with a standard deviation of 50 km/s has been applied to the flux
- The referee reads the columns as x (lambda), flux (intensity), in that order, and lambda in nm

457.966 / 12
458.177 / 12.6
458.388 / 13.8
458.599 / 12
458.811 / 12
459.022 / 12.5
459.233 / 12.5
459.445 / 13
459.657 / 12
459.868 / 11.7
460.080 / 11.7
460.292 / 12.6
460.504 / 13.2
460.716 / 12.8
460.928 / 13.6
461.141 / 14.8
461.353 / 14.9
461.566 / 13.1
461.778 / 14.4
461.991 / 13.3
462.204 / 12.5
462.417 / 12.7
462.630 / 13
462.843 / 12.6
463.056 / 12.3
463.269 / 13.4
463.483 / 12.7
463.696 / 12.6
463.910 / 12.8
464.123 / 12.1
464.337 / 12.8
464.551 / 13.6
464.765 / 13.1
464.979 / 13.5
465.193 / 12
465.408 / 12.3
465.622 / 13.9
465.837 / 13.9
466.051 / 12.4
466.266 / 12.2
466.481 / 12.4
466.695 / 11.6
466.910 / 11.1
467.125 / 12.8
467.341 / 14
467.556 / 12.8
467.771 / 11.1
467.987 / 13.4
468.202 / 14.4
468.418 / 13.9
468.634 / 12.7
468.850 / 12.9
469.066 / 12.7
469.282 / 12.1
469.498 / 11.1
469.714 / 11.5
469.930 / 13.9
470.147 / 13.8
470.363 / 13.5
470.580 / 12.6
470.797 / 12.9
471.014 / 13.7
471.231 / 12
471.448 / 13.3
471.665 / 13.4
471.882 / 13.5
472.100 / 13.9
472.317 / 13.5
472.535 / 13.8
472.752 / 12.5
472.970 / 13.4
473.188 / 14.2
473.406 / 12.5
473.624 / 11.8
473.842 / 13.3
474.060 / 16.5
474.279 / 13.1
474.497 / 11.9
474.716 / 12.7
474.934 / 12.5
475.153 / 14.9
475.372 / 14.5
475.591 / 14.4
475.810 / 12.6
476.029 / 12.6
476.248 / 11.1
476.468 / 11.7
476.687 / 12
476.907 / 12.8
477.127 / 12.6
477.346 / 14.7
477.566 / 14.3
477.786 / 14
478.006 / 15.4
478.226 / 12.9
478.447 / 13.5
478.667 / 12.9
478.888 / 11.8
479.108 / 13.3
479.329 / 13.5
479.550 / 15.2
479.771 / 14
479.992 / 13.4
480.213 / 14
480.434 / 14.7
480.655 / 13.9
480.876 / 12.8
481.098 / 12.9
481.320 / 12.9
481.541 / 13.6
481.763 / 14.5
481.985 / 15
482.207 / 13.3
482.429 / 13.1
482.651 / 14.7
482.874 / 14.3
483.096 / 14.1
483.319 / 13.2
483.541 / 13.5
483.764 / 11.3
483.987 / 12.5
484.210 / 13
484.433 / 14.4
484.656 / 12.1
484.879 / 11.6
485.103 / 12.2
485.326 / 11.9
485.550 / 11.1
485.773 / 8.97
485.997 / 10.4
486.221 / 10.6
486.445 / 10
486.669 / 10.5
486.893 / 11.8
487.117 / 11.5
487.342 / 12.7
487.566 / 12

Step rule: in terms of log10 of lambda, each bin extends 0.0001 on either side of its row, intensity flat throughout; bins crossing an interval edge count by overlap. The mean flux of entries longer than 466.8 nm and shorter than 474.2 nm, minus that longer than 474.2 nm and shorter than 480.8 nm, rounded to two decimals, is -0.29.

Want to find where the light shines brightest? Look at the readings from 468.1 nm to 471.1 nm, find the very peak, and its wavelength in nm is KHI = 468.202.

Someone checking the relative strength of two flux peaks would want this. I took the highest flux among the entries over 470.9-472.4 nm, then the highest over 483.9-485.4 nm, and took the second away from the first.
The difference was -0.5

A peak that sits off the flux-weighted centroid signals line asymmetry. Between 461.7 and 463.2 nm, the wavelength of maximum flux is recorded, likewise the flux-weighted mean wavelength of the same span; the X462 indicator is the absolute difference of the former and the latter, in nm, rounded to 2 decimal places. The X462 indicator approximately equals 0.62 nm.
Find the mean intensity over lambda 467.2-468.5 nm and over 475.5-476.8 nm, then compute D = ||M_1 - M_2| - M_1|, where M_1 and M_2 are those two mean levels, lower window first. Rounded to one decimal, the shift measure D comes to 12.4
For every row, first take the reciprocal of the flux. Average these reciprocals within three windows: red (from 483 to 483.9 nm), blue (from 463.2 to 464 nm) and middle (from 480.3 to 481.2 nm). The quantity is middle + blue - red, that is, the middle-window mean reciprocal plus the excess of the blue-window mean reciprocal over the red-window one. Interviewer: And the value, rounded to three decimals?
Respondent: 0.074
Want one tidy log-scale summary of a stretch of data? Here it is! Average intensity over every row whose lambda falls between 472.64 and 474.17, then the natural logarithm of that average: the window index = 2.60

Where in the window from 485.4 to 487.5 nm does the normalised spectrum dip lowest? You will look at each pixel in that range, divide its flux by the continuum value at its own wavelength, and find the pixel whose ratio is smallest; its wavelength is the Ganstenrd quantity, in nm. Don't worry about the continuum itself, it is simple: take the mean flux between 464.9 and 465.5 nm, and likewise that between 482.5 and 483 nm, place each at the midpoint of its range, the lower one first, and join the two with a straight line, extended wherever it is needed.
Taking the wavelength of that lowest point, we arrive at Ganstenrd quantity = 485.773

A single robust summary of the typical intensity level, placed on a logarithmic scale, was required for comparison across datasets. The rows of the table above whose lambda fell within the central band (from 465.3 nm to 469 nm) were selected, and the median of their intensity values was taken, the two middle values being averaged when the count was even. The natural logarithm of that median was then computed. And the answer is 2.55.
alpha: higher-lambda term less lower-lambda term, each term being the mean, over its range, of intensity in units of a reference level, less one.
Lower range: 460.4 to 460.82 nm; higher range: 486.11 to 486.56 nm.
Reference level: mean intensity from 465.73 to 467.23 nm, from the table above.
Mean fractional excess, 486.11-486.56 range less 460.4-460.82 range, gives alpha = -0.22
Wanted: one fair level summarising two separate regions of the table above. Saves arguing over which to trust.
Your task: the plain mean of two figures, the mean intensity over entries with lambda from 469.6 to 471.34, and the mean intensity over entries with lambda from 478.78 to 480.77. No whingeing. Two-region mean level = 13.4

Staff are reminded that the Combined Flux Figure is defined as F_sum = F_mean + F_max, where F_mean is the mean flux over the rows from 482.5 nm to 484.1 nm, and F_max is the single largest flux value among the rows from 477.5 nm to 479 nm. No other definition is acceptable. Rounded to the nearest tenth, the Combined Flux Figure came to 28.8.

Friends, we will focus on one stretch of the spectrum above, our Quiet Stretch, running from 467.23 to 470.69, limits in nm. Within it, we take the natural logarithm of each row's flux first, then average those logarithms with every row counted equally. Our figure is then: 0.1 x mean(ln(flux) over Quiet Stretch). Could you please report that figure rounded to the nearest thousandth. 0.255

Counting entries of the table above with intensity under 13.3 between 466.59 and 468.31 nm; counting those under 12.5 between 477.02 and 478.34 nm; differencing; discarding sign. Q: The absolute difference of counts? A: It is 5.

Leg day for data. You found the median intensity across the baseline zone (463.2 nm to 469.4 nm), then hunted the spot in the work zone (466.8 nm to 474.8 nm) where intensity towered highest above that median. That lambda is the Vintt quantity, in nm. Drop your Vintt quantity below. 474.060 nm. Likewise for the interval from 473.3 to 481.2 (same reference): 474.060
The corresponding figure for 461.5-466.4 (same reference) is 461.778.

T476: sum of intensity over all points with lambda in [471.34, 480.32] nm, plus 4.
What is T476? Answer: 552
